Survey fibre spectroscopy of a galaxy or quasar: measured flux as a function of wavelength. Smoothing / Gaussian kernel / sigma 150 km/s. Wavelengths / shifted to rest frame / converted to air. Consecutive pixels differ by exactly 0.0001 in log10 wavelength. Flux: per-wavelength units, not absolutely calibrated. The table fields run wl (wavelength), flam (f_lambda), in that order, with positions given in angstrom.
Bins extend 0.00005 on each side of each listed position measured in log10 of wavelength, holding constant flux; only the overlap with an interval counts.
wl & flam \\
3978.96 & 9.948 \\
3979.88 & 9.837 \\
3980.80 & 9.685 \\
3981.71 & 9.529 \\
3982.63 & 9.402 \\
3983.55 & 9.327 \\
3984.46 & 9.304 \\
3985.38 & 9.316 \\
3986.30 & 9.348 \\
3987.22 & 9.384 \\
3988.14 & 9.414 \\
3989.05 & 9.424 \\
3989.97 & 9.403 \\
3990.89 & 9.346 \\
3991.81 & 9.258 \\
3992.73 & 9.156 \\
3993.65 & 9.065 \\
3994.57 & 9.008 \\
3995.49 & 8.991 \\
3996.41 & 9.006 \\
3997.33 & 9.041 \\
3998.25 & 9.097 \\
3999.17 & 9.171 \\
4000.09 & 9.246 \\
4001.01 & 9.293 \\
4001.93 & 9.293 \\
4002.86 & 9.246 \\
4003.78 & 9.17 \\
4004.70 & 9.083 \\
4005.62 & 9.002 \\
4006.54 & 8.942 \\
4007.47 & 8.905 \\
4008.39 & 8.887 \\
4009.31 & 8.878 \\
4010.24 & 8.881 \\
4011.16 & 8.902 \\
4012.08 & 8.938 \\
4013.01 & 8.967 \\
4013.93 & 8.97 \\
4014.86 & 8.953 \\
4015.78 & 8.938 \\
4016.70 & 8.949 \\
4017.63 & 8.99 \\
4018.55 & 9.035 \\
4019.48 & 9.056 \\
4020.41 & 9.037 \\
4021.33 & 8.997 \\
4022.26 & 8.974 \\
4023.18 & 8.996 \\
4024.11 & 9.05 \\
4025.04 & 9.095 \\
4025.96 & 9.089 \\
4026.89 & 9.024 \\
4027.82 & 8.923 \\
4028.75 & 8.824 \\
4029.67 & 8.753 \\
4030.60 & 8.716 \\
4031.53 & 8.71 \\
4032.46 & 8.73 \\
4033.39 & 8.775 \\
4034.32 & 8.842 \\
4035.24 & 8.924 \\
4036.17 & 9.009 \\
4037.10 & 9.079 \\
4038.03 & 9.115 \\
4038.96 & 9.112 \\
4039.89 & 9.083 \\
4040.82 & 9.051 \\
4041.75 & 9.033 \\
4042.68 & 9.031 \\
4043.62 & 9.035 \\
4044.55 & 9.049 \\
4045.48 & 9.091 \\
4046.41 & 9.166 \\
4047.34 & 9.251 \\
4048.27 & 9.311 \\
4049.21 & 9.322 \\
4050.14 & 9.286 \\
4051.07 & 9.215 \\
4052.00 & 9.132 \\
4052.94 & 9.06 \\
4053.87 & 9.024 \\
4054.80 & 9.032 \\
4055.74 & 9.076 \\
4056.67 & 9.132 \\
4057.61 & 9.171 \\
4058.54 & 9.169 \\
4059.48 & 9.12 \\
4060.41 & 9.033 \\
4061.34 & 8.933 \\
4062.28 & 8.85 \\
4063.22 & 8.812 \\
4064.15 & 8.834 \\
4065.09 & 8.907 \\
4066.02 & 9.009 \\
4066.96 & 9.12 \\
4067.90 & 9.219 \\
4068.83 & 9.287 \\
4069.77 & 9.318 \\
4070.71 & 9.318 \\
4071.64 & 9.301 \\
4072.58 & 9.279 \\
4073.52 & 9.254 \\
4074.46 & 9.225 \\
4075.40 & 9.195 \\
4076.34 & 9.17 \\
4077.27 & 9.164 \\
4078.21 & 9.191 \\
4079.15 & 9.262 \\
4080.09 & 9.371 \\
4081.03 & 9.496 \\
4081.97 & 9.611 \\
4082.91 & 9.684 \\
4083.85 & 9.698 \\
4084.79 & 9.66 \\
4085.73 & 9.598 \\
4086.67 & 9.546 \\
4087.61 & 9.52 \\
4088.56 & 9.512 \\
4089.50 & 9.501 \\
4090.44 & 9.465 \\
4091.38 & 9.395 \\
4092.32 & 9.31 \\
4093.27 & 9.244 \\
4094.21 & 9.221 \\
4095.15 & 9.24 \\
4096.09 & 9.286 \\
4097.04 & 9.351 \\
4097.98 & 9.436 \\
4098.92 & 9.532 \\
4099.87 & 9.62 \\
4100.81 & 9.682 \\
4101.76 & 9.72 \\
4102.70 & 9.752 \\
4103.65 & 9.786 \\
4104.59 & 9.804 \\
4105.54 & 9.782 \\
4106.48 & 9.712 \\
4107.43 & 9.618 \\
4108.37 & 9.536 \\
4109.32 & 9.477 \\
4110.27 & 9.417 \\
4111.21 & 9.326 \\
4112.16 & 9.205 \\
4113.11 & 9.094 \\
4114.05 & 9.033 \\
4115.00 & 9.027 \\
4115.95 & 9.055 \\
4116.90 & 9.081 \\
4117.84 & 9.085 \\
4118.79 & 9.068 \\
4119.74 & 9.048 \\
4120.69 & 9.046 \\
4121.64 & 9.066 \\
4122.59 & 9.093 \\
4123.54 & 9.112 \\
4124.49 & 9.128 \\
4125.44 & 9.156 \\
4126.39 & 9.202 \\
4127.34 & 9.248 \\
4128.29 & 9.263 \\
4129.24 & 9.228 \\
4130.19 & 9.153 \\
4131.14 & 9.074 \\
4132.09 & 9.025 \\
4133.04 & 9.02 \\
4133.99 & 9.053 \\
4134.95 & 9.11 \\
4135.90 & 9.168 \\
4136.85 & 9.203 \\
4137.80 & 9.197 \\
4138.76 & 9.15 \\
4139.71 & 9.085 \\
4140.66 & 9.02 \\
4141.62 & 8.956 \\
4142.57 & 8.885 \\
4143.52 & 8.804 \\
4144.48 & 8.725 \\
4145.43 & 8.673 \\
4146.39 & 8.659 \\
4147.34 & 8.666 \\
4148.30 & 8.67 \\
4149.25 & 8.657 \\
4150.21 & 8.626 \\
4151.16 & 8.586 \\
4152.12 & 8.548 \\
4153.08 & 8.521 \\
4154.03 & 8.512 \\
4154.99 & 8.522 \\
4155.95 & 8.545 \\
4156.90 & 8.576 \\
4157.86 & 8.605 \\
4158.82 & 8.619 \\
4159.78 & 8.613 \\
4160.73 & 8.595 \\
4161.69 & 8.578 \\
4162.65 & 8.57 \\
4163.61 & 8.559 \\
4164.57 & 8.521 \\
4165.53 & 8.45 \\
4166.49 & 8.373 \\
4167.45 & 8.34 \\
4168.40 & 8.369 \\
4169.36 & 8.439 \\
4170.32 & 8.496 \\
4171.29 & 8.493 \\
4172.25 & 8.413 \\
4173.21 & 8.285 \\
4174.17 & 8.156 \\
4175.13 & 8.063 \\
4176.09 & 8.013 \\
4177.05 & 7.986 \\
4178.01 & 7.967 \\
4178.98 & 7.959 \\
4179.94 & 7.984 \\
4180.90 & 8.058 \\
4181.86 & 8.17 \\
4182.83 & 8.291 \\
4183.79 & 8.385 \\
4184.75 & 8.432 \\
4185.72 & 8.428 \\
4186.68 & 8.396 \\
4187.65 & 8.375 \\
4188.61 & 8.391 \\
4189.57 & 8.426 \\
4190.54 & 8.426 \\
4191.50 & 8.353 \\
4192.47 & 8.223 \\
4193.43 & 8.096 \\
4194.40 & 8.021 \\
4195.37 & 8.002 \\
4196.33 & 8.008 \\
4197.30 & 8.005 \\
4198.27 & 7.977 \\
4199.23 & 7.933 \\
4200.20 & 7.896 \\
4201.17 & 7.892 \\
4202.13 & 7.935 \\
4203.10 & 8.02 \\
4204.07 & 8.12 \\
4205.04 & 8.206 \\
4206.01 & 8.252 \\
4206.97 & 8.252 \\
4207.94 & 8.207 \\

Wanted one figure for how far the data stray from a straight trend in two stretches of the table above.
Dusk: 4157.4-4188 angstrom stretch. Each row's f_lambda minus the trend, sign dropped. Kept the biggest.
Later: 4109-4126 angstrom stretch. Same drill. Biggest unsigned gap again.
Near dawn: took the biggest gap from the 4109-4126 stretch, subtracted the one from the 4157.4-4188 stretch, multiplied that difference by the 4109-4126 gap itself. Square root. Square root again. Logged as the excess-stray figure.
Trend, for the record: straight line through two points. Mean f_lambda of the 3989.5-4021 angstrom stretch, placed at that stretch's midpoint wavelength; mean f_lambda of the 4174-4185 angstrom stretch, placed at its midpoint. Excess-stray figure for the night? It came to 0.872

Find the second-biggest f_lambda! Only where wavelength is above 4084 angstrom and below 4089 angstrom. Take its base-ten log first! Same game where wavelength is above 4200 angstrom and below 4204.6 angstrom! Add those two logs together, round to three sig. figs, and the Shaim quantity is 1.89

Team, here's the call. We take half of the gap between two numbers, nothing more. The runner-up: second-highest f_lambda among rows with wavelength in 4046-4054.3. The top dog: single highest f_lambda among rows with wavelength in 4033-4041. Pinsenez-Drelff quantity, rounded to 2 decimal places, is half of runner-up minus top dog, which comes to 0.10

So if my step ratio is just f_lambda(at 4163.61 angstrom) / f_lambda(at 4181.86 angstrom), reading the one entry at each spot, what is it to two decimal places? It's 1.05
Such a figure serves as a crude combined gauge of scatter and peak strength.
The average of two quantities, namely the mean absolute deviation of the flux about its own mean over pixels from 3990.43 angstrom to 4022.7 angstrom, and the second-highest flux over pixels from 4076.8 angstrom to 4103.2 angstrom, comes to 4.9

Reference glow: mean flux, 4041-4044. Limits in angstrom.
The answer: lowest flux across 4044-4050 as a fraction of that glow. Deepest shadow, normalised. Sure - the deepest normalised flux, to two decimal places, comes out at 1.00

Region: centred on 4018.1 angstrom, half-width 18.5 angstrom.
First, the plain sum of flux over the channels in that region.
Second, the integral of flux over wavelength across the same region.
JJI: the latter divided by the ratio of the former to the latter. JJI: 307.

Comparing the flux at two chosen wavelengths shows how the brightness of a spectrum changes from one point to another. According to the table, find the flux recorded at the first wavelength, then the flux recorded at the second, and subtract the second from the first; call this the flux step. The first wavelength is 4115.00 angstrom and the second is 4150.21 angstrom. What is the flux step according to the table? 0.40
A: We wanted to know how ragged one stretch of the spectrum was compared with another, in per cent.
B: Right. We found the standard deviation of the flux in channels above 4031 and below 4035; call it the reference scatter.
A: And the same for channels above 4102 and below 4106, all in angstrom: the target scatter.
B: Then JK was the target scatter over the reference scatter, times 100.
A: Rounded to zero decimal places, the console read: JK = 37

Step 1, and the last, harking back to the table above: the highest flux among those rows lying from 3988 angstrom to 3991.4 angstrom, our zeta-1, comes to 9.424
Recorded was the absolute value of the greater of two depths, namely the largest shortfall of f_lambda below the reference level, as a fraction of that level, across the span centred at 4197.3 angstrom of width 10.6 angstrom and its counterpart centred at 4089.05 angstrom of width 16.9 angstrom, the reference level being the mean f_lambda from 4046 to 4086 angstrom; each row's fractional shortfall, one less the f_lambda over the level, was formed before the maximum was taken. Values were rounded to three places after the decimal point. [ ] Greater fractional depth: 0.144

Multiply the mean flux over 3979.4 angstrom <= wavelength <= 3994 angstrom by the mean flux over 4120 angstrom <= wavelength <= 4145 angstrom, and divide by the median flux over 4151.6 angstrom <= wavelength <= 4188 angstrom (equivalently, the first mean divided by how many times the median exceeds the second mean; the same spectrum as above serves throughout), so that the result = 10.1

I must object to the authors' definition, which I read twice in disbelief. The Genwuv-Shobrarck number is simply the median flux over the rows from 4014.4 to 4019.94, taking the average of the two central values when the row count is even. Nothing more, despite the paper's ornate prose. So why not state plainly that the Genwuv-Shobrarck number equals 9.0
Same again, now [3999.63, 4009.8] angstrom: 9.1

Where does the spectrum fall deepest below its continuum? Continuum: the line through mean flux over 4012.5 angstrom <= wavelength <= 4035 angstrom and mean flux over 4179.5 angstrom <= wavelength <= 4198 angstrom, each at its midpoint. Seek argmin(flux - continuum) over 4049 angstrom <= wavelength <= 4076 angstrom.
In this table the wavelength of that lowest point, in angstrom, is 4063.22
